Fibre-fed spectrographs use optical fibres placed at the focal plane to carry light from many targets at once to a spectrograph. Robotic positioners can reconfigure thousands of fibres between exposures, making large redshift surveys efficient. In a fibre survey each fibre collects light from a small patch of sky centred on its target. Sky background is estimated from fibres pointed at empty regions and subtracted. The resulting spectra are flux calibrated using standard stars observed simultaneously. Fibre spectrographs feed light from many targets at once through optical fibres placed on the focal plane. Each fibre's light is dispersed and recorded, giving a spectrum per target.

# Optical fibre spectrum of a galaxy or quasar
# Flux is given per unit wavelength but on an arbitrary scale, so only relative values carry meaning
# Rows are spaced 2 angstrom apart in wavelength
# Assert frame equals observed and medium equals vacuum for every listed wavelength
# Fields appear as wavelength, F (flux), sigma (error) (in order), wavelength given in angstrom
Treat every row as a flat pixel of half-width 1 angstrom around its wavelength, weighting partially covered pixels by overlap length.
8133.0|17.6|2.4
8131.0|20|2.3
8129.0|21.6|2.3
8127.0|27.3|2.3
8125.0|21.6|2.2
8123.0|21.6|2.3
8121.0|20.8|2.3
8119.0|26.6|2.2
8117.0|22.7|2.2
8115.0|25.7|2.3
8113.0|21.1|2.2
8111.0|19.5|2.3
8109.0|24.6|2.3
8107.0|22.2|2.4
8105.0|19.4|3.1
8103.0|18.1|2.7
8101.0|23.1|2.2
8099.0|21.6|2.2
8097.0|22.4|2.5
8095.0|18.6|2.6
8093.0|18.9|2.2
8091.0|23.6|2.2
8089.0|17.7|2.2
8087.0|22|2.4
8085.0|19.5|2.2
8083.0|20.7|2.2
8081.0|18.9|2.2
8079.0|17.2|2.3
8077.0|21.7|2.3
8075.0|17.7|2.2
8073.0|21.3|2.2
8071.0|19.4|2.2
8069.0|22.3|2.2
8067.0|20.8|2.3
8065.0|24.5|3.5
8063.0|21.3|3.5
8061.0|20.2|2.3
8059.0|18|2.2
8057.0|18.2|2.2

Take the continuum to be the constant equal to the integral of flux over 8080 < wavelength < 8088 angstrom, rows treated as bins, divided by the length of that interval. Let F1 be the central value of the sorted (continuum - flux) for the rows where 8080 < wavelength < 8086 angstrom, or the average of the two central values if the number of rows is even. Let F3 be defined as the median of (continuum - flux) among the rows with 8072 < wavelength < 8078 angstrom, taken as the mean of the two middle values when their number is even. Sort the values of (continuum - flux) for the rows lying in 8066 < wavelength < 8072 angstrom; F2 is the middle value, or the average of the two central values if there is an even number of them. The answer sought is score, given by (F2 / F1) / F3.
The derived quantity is 0.7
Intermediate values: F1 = 0.8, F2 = -0.5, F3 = -1.0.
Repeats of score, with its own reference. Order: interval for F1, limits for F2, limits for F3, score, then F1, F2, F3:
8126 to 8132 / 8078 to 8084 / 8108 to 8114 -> 1.3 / -1.3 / 1.4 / -0.8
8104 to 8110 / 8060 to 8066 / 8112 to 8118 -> -0.2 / -1.9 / -1.0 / -2.4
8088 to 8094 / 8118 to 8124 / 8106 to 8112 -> 0.5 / 1.4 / -1.3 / -1.9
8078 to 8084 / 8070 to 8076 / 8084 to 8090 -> 0.8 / 1.4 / 0.9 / 0.8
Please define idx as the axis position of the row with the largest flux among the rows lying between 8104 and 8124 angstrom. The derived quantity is 8119.0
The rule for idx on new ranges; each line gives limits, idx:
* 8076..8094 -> 8091.0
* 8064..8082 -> 8065.0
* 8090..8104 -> 8091.0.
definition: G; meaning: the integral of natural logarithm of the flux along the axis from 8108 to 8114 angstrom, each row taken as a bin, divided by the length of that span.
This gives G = 3.07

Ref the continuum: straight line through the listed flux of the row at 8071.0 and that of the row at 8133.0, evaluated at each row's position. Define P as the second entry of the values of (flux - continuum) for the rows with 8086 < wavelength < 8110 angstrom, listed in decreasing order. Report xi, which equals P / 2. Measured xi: 2.4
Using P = 4.8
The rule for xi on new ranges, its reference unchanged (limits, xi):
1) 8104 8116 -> 3.2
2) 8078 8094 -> 1.5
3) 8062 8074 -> 1.4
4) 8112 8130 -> 4.3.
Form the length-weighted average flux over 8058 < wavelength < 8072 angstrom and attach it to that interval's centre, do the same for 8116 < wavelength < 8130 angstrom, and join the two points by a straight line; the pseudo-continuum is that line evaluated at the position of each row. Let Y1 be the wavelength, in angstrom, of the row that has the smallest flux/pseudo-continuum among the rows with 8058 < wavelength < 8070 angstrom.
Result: 8059.0 angstrom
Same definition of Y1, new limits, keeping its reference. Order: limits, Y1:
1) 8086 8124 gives 8103.0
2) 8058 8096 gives 8079.0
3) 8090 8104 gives 8103.0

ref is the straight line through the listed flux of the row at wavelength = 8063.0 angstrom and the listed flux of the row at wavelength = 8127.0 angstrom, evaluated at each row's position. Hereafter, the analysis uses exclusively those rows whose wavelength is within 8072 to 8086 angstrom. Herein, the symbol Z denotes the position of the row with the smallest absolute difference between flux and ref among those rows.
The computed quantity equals 8077.0 angstrom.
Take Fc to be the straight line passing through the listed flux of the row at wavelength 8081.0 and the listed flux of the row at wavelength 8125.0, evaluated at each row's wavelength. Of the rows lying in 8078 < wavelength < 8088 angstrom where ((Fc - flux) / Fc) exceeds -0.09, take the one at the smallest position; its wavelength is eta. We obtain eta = 8079.0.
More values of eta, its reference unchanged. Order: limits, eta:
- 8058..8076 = 8059.0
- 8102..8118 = 8103.0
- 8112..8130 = 8113.0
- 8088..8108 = 8089.0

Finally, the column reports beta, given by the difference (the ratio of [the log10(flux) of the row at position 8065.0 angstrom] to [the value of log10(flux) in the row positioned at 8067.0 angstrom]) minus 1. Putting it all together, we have 0.05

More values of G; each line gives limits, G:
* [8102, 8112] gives 3.03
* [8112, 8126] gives 3.13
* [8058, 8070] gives 3.05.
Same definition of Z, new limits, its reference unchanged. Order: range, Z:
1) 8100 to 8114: 8109.0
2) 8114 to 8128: 8127.0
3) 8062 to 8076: 8063.0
